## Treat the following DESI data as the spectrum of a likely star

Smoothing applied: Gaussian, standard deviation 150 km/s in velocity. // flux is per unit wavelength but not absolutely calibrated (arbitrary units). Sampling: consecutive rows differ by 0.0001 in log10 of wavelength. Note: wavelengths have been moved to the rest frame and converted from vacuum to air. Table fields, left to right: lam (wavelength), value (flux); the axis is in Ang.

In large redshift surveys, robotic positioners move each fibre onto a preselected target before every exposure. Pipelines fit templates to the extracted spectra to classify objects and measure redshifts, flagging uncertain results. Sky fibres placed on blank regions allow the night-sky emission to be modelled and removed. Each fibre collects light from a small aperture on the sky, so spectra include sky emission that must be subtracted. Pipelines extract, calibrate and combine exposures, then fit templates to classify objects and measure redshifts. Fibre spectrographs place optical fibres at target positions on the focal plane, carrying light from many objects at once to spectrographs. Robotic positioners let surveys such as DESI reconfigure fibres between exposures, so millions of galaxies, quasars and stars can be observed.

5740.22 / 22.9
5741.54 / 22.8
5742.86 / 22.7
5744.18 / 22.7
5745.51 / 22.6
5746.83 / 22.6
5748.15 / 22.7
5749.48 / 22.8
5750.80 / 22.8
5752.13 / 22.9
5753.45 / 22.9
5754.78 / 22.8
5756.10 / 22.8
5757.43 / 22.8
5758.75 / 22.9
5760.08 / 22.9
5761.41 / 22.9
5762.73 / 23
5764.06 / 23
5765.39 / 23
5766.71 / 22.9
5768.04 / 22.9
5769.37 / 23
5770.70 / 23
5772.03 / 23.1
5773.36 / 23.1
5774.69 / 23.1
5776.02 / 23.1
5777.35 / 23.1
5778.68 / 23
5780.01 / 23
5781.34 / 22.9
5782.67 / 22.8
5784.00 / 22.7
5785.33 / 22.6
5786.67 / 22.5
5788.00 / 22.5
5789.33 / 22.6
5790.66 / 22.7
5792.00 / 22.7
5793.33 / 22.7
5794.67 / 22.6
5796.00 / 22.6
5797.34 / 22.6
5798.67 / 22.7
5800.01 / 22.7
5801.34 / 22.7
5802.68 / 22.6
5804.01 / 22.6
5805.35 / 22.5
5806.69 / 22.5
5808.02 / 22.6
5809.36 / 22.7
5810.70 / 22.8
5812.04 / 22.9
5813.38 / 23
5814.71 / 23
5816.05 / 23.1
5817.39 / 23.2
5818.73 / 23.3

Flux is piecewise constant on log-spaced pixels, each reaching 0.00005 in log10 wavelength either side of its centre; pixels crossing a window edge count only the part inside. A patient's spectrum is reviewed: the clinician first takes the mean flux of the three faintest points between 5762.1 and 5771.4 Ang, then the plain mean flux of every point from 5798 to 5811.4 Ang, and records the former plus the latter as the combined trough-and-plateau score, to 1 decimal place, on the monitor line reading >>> 45.6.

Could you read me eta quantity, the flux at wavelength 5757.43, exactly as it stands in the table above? 22.8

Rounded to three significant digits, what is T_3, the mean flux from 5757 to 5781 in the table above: 23.0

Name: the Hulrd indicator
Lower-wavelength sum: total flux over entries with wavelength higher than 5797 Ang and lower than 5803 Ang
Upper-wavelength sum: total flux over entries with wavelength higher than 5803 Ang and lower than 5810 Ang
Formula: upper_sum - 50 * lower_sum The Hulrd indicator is -5552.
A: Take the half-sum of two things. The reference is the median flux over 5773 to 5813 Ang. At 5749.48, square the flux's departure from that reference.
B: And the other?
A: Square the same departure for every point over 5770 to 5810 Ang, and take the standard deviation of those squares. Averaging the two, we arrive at 0.034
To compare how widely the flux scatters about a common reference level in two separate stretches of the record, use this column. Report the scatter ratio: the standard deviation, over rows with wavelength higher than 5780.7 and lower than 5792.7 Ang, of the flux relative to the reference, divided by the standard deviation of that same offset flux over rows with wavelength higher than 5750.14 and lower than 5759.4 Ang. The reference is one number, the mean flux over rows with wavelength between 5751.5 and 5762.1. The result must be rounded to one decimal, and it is 2.5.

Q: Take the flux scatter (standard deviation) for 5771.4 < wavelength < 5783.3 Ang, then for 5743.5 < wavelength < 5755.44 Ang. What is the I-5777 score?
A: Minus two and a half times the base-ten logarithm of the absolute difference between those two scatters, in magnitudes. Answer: 6.1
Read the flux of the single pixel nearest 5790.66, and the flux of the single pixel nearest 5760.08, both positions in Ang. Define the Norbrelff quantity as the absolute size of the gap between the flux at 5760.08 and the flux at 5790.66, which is 0.20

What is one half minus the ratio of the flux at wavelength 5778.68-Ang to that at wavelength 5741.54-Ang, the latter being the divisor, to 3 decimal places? -0.509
